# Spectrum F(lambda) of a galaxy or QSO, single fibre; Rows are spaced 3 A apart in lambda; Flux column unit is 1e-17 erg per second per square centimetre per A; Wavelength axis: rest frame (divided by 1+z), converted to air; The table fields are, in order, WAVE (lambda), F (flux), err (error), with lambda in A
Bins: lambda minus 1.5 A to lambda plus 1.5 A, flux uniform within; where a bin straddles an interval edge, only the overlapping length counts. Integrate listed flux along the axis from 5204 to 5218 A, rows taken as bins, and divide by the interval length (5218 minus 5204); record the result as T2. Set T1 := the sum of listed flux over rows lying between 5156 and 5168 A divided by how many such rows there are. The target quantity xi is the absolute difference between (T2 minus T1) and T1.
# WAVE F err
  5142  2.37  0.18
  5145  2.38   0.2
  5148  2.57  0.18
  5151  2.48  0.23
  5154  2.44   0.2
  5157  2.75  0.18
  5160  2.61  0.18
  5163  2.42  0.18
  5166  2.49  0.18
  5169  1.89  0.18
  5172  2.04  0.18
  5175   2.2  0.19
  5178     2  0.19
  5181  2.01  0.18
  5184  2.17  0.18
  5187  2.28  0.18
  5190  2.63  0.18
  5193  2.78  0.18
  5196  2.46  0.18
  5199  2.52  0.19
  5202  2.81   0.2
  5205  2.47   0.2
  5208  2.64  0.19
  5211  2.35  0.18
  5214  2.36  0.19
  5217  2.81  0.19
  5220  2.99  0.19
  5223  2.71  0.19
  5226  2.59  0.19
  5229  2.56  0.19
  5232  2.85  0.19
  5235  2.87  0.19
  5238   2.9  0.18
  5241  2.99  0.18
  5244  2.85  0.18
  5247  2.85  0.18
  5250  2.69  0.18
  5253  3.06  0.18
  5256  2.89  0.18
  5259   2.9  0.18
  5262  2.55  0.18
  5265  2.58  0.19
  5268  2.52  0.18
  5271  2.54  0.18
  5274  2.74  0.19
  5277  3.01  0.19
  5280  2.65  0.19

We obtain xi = 2.62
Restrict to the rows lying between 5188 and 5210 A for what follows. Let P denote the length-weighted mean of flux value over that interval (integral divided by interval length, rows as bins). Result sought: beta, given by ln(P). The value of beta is 0.96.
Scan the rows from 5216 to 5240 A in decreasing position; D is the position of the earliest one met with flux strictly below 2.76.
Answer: 5229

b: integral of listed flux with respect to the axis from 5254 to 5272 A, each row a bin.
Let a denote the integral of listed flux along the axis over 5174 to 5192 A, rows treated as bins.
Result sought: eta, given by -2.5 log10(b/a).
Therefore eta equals -0.198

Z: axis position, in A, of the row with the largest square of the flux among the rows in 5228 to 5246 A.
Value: 5241 A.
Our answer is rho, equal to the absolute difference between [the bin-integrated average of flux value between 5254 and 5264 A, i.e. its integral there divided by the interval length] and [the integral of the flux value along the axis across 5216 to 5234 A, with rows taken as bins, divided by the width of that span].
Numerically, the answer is 0.03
